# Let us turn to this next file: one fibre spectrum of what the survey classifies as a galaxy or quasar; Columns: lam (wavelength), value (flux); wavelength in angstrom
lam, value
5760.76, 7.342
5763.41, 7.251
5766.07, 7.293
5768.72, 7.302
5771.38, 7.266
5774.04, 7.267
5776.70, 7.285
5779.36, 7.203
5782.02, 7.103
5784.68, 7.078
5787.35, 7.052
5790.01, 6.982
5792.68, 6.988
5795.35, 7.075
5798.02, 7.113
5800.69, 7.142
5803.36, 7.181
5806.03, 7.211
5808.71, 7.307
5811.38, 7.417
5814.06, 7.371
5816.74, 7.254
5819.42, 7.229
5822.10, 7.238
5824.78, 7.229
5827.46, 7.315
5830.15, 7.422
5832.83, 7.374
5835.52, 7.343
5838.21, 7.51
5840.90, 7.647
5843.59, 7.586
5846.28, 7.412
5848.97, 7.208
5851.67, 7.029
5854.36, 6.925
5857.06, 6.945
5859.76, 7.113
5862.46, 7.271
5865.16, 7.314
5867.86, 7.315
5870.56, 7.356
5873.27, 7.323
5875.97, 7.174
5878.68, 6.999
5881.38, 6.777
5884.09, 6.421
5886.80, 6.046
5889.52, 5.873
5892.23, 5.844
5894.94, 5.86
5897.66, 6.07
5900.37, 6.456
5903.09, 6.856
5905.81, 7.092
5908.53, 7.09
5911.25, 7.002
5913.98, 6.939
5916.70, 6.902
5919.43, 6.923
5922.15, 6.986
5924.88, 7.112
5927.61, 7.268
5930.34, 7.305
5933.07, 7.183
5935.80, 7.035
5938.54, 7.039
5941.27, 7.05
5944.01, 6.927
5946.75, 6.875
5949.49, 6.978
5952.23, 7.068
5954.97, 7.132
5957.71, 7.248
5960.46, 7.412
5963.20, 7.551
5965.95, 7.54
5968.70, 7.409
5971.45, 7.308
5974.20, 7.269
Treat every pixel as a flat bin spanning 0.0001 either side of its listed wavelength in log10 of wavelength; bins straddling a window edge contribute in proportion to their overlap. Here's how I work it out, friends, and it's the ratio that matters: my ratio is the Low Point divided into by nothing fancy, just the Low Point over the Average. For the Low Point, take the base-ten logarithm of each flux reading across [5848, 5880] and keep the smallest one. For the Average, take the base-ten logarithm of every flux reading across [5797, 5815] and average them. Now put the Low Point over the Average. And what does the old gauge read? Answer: 0.98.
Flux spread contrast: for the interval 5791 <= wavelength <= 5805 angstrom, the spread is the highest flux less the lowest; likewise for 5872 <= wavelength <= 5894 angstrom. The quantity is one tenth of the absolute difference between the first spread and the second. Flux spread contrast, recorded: 0.129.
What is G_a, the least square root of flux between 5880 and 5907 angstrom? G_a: 2.42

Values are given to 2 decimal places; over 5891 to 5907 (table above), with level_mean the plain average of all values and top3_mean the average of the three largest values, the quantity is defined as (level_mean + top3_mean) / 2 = 6.58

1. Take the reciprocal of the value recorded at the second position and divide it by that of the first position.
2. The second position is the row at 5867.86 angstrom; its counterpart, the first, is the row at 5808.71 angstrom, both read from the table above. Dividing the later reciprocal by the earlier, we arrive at 1.00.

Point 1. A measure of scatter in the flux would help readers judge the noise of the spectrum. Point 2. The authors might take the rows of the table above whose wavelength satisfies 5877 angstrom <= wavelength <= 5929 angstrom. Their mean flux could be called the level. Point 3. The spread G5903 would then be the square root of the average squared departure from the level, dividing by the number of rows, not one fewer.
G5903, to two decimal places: 0.48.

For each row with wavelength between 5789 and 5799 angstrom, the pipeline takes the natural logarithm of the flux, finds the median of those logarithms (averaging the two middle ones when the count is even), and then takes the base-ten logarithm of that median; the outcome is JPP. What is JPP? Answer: 0.290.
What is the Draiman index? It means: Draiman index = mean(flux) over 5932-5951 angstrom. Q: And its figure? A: 7.0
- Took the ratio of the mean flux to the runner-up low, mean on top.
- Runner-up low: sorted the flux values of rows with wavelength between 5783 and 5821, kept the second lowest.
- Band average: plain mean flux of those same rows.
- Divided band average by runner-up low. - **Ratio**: 1.03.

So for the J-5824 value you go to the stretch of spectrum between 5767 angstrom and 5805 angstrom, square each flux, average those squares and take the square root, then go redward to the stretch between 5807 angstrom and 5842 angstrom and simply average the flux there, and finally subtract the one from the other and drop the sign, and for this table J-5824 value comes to 0.21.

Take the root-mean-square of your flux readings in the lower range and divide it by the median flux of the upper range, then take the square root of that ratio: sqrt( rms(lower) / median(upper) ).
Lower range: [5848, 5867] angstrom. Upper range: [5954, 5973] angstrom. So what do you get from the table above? 0.98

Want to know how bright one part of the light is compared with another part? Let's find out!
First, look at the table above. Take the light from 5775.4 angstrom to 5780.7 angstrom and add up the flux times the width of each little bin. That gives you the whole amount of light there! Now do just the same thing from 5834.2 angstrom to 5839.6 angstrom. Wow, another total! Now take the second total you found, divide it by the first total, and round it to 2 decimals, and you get 1.04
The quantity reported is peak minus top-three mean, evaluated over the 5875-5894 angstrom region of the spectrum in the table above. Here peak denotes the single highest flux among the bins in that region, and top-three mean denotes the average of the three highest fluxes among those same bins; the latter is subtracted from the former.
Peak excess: 0.19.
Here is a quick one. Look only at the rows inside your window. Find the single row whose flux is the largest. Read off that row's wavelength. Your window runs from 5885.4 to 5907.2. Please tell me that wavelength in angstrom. 5905.81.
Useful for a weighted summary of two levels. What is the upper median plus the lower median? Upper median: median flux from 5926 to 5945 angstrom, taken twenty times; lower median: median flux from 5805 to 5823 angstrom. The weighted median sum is 148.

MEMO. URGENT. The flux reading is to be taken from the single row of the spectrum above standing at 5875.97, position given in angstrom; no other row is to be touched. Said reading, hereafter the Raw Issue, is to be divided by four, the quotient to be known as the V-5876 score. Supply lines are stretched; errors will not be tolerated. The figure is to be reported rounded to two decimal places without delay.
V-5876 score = 1.79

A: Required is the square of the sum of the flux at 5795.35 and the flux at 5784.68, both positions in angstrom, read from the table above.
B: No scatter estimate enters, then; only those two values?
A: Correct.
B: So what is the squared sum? 200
